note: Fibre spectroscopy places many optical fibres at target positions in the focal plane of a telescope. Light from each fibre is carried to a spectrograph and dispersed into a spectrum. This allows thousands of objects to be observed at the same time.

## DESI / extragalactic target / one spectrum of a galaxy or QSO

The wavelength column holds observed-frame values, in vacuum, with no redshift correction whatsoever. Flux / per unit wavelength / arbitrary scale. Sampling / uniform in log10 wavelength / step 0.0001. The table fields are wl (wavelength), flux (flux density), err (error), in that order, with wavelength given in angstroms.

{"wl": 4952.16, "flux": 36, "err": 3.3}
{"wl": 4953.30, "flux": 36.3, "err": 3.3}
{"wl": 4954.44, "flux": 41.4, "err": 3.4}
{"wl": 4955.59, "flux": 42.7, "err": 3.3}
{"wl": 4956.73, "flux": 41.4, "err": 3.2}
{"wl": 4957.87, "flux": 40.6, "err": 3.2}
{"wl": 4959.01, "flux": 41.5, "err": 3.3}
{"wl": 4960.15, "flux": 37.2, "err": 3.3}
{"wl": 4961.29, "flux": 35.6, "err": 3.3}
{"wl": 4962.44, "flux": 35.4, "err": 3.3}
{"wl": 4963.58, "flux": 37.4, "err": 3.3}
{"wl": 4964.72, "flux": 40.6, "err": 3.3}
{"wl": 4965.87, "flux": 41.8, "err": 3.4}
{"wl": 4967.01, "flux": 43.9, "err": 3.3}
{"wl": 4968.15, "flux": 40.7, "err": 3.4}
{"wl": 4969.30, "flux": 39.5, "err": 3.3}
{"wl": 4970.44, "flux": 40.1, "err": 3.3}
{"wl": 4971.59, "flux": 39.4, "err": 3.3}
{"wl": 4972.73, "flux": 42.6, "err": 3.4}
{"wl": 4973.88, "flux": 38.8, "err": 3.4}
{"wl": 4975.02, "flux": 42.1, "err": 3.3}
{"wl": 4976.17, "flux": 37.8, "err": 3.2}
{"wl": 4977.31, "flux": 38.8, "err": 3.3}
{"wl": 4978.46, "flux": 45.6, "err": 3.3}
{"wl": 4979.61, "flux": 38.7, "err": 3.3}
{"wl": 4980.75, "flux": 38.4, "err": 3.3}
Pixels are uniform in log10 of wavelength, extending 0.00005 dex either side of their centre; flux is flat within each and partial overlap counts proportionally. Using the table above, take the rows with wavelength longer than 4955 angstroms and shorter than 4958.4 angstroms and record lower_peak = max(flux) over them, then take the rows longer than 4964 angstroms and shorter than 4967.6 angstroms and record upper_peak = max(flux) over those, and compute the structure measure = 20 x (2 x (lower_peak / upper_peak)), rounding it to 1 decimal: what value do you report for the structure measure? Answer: 38.9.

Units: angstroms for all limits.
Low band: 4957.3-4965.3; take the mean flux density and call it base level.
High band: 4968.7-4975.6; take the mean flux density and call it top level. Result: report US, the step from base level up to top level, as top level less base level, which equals 2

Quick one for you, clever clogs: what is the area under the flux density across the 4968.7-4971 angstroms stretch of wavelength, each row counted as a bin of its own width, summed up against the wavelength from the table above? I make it 91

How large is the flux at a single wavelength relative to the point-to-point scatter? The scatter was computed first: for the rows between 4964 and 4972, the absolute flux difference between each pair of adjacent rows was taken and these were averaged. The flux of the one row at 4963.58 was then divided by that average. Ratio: 25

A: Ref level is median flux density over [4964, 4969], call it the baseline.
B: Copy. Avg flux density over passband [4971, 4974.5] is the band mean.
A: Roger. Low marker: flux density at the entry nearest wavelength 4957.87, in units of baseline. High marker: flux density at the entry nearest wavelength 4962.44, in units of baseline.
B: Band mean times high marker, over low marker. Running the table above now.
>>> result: 35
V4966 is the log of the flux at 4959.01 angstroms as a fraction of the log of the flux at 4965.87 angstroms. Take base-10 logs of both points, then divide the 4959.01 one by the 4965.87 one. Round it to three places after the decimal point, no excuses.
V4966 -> 0.998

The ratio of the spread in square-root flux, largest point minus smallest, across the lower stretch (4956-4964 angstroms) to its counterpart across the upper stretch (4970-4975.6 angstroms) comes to 1.7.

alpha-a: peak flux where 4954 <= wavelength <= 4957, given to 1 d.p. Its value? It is 42.7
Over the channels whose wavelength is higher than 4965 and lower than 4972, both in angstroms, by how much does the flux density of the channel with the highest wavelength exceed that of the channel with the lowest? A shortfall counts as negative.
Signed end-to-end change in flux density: -2.4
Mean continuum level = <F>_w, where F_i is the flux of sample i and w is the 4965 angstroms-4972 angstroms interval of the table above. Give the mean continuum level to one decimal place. 40.9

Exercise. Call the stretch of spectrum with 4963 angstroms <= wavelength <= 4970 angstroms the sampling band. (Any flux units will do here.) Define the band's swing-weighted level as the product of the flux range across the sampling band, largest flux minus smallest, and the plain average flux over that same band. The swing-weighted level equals 264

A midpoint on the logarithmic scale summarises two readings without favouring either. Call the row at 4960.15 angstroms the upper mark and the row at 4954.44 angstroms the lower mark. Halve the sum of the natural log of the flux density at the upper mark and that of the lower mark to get 3.67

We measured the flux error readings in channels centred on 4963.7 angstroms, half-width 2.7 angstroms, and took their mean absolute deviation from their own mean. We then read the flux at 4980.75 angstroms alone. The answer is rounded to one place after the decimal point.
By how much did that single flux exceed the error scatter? 38.4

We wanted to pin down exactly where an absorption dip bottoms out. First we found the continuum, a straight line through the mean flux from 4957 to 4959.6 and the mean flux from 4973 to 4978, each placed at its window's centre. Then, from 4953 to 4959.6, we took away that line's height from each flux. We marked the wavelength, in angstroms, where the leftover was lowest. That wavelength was 4953.30 angstroms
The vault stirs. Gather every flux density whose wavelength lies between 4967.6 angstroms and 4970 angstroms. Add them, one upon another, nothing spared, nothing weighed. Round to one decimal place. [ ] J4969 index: 80.2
